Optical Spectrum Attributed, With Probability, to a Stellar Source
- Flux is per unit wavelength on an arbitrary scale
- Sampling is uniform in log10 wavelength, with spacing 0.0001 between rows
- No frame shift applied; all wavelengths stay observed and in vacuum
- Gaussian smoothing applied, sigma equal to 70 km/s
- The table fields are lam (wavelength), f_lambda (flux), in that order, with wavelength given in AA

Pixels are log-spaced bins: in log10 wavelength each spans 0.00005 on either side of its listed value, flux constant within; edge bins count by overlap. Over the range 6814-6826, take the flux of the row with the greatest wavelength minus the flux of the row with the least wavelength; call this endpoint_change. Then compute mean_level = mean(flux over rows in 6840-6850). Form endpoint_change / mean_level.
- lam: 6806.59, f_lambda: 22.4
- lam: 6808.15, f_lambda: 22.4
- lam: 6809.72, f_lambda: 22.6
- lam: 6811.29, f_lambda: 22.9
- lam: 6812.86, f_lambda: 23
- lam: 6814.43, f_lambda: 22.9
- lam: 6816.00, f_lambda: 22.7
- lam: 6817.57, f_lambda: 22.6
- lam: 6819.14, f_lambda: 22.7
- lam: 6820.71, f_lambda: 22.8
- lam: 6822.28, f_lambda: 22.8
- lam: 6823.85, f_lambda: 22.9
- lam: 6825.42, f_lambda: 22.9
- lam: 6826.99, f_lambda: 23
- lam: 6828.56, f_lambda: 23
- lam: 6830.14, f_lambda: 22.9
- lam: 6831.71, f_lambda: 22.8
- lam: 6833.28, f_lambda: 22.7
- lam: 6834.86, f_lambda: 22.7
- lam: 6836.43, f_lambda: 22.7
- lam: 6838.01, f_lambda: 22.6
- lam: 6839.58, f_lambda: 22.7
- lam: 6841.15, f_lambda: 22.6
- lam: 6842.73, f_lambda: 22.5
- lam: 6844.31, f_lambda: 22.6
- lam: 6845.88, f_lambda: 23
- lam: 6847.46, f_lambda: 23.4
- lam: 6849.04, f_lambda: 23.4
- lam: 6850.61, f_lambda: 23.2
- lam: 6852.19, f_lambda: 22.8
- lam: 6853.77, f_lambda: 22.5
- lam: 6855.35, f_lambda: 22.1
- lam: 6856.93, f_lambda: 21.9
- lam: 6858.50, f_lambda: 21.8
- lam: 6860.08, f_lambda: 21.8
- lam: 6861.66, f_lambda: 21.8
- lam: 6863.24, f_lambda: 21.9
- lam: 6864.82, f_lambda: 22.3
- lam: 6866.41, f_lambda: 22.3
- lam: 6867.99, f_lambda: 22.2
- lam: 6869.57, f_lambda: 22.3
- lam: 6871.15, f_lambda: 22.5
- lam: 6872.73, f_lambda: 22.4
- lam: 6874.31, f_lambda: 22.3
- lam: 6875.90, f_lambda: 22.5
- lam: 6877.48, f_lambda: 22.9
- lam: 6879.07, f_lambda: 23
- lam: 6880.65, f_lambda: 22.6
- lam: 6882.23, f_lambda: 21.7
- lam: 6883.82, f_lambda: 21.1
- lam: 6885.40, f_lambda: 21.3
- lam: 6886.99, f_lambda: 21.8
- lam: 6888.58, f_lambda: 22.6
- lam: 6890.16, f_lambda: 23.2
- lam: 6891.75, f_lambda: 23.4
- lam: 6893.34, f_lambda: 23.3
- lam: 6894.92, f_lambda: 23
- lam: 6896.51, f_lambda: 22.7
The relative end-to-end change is 0.000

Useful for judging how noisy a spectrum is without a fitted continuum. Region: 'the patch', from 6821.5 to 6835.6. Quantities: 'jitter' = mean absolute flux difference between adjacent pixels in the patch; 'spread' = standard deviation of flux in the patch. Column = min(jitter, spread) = 0.06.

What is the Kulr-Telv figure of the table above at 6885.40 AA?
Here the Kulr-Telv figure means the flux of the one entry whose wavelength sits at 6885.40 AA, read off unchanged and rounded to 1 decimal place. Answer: 21.3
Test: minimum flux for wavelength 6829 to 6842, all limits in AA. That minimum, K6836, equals 22.6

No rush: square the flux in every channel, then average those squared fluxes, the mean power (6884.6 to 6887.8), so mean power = 464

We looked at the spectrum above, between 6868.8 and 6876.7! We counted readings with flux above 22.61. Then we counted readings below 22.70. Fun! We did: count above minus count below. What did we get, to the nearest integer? -5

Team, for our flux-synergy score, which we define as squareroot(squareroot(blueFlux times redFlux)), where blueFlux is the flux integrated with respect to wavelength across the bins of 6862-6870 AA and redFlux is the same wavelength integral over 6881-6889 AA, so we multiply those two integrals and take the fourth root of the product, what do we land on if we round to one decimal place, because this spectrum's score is 13.2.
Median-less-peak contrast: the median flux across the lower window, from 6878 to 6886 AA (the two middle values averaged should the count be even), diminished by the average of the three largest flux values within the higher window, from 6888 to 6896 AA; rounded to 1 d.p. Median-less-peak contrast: -1.6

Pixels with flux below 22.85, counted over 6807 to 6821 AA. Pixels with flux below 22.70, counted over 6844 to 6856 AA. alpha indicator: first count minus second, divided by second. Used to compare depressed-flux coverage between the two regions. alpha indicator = 1.0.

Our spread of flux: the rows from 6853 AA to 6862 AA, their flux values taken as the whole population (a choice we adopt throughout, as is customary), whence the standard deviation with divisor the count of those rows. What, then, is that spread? 0.25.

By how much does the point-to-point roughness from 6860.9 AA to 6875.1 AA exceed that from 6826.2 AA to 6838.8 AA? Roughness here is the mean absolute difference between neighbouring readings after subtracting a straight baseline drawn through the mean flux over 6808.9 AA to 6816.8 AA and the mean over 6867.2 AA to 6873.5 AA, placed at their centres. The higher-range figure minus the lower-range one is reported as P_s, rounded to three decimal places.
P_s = 0.085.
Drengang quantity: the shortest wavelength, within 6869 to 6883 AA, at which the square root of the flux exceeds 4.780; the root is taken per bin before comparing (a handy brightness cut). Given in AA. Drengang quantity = 6877.48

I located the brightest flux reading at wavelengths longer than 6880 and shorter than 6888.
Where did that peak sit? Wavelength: 6880.65 AA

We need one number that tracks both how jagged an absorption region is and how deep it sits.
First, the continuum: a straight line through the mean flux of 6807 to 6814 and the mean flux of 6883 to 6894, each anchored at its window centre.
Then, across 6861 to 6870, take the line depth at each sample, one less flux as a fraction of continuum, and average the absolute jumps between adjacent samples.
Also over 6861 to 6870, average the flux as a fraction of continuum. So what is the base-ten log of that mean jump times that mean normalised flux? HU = -2.20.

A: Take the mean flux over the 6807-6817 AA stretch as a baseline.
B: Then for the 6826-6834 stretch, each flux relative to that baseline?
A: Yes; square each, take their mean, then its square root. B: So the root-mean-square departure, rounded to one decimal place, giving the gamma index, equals 0.2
